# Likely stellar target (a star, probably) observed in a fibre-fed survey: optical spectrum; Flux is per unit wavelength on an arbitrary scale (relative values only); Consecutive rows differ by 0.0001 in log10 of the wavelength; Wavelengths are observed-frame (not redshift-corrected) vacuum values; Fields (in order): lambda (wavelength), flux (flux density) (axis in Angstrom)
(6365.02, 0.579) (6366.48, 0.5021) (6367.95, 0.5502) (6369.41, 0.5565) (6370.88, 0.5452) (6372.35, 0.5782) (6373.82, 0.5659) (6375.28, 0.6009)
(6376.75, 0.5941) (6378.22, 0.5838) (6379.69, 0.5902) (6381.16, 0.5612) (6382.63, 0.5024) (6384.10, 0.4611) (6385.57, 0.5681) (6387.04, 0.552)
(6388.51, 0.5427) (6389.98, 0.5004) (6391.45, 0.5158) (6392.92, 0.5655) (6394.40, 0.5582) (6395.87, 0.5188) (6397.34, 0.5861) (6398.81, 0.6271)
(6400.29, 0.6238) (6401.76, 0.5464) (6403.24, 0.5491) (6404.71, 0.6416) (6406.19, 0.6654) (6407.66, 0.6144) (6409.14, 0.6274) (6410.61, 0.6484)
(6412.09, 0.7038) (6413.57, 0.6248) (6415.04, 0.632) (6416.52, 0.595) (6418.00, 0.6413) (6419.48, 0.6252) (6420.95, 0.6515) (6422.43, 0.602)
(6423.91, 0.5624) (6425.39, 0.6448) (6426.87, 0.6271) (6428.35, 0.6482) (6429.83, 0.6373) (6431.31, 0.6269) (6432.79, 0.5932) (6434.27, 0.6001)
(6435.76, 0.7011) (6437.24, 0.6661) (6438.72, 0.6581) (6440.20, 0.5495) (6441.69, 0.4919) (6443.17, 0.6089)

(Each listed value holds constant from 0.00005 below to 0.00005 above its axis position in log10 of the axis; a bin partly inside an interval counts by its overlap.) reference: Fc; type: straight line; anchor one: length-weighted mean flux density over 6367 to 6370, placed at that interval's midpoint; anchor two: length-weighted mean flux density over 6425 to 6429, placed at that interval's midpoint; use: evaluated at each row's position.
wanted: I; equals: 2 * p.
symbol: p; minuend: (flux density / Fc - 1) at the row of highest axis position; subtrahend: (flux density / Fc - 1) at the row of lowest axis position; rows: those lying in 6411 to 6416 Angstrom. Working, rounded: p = -0.12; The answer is -0.2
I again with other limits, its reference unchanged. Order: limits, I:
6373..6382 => -0.1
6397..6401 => 0.1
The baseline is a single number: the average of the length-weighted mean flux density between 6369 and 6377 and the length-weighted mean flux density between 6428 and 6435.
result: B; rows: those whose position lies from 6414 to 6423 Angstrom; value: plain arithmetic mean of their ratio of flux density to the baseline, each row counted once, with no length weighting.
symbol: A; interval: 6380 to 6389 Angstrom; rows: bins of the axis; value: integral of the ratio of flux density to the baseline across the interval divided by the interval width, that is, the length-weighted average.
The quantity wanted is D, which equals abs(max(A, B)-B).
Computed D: 0.000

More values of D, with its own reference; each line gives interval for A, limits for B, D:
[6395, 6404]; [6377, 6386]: 0.052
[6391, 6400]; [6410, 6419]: 0.000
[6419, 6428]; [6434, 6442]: 0.015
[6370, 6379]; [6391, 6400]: 0.026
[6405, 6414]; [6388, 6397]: 0.191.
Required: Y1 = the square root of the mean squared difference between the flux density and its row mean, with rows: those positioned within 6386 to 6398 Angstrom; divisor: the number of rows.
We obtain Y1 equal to 0.0270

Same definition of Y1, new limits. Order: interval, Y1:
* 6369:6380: 0.0182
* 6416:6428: 0.0283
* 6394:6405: 0.0422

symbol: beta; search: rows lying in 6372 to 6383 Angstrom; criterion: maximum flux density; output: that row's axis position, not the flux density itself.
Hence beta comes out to 6375.28 Angstrom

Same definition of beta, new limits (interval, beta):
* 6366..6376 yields 6375.28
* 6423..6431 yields 6428.35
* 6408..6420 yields 6412.09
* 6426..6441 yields 6435.76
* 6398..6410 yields 6406.19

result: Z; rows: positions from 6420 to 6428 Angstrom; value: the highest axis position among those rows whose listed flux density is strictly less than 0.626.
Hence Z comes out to 6423.91 Angstrom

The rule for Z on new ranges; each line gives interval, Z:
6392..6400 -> 6397.34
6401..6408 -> 6407.66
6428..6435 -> 6434.27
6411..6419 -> 6416.52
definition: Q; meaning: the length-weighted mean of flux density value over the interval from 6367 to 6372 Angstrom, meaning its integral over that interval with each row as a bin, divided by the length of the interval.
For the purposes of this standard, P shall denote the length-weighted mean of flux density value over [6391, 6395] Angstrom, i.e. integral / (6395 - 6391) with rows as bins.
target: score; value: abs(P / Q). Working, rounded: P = 0.547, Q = 0.55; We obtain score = 0.995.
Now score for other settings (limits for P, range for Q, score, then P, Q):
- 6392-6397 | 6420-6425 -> 0.901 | 0.549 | 0.61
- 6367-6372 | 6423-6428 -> 0.897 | 0.550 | 0.61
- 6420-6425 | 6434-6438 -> 0.921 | 0.610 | 0.66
